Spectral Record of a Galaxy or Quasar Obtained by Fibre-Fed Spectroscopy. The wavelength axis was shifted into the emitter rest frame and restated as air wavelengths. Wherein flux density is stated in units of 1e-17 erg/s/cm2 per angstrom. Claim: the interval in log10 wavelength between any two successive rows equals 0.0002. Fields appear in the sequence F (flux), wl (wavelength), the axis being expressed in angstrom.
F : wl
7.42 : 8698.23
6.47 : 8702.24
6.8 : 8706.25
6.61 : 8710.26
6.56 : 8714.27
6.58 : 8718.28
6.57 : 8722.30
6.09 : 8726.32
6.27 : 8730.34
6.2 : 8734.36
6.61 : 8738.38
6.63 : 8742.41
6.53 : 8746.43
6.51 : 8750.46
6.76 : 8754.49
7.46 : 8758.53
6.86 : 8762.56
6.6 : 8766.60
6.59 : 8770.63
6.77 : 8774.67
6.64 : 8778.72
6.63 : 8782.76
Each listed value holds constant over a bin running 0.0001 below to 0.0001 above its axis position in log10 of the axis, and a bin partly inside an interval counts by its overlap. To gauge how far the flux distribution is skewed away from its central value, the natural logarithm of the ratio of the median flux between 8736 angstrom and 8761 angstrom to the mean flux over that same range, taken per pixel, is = -0.019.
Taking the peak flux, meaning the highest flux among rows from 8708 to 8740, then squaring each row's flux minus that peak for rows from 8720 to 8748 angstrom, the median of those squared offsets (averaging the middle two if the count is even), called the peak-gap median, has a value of 0.0064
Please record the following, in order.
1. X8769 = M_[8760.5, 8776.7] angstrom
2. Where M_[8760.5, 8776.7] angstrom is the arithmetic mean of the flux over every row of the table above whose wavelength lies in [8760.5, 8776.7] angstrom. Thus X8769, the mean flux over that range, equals 6.71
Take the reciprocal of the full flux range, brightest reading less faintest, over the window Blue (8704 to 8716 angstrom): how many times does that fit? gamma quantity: 4.2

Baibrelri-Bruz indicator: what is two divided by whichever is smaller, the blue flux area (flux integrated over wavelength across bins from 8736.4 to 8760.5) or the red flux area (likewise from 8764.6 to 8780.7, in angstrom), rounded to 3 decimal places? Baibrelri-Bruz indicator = 0.019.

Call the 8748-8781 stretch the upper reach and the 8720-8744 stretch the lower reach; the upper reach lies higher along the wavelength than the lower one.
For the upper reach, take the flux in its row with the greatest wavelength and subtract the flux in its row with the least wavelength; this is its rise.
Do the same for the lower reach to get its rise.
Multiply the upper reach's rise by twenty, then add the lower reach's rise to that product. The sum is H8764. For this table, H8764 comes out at 3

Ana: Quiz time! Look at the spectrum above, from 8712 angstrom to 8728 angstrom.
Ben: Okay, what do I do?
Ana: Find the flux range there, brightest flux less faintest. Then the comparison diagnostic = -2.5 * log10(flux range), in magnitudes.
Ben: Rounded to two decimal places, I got 0.77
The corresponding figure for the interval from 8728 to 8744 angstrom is 0.92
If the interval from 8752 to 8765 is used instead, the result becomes 0.39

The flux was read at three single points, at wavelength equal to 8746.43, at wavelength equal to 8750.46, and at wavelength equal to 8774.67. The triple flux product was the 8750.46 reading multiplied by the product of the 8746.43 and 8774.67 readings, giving 288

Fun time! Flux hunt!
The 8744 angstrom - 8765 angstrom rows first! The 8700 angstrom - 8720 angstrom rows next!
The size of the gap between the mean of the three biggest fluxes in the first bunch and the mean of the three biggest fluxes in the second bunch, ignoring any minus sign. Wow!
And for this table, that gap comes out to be 0.36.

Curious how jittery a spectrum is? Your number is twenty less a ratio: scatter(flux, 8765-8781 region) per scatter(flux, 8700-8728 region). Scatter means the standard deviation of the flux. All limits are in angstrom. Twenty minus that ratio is 19.6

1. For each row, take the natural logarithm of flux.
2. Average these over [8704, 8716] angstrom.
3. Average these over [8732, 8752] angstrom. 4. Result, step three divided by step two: 0.987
